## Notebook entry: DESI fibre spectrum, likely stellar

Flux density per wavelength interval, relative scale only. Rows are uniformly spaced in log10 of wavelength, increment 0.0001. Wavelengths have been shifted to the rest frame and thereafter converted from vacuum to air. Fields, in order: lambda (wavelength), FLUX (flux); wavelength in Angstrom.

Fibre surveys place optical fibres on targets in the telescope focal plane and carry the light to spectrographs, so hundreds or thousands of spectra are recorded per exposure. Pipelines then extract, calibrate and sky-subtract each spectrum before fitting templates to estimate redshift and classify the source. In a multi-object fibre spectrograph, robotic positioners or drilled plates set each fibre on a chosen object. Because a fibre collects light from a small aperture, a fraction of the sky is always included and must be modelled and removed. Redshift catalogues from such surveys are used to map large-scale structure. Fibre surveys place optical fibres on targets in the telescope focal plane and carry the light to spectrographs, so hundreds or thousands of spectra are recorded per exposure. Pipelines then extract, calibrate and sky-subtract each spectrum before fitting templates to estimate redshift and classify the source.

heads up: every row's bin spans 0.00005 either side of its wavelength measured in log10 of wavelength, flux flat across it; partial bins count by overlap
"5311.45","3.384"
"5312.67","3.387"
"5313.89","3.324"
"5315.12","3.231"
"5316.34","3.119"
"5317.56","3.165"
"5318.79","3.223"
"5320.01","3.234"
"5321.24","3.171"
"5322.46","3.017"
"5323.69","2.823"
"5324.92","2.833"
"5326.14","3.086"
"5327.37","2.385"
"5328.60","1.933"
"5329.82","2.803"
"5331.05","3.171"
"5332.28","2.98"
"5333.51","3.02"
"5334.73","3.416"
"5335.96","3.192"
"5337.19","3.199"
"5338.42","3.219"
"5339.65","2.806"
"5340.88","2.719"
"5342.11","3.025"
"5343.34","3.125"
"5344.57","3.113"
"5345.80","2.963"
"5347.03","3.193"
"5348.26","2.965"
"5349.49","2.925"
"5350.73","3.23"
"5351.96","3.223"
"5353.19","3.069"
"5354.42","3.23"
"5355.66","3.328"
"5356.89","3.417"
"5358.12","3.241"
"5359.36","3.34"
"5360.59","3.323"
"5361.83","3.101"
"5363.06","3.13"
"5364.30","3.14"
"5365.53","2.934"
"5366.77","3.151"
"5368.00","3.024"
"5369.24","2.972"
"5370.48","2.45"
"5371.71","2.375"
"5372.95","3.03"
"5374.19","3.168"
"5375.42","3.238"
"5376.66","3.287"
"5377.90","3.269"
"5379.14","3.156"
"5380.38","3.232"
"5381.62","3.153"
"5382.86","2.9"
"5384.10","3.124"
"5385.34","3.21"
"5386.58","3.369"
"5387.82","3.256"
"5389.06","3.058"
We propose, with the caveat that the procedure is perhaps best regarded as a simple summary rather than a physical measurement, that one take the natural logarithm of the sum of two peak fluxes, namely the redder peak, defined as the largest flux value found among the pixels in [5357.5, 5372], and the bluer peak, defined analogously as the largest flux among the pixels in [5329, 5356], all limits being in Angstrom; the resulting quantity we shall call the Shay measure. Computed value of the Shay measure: 1.91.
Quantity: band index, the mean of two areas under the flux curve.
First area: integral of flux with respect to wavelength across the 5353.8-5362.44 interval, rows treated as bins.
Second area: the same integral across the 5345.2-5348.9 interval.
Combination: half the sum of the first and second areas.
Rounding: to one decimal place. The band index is 19.8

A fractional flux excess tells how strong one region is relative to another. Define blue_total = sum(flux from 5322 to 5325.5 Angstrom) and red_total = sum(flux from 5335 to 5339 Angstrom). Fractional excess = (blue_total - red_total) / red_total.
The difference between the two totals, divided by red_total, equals -0.10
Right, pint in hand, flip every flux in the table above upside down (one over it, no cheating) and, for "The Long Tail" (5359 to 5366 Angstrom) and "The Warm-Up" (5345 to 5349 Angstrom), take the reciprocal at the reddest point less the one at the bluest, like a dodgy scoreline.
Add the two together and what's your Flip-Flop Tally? 0.041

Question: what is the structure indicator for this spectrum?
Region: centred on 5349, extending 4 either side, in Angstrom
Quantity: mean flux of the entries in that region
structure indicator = 3.1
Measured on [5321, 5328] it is 2.9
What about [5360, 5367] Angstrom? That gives 3.1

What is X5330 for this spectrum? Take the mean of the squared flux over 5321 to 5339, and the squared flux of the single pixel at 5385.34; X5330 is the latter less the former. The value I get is 1.5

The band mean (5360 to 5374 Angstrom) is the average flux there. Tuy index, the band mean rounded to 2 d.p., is 2.97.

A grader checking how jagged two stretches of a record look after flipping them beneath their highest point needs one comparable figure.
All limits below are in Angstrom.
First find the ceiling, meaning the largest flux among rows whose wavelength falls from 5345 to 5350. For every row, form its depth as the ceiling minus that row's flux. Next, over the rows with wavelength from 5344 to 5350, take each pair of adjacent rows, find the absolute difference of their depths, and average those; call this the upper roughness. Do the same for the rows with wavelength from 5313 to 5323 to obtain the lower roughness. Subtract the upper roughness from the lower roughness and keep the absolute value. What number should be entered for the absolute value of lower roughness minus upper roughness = 0.09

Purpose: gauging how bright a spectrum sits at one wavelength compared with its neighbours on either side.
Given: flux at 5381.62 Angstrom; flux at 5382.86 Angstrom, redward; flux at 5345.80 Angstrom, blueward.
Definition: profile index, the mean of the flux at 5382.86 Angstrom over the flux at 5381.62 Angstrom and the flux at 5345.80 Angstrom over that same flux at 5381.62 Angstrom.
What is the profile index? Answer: 0.93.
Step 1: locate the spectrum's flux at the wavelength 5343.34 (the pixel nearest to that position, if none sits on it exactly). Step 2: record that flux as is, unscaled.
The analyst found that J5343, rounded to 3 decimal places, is 3.125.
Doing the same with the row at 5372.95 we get 3.030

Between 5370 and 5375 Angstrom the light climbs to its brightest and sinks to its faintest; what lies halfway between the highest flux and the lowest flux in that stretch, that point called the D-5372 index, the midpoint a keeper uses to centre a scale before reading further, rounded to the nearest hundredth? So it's 2.77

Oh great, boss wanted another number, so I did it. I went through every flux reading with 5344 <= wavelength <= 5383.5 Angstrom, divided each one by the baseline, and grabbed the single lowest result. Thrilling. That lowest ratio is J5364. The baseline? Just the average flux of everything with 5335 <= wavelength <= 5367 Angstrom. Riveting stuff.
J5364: 0.76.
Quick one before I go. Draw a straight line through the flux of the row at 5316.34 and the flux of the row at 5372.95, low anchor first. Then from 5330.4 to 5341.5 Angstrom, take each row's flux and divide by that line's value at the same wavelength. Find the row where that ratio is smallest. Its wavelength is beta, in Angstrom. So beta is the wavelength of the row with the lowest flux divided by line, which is 5340.88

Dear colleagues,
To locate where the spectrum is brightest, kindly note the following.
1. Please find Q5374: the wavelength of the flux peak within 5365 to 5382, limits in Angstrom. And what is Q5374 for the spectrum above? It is 5376.66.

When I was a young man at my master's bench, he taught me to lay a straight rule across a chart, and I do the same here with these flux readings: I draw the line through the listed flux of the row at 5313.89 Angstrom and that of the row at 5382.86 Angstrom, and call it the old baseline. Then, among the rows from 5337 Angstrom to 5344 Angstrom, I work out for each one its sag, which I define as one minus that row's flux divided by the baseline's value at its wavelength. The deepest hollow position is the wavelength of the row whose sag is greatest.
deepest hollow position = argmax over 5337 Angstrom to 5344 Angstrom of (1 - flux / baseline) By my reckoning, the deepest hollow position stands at 5340.88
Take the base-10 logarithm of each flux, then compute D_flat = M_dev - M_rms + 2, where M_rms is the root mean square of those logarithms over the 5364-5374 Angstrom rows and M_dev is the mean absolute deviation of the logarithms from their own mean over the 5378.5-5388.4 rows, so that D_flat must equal 1.55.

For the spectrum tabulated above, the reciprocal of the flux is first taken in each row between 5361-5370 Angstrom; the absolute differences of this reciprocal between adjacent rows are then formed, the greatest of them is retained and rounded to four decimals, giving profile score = 0.0235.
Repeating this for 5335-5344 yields 0.0457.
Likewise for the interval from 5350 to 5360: 0.0162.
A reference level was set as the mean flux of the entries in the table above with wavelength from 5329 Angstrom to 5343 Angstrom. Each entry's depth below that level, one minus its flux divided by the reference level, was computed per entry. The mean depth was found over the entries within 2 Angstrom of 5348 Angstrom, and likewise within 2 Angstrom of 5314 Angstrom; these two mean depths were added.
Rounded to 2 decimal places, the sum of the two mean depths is -0.08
